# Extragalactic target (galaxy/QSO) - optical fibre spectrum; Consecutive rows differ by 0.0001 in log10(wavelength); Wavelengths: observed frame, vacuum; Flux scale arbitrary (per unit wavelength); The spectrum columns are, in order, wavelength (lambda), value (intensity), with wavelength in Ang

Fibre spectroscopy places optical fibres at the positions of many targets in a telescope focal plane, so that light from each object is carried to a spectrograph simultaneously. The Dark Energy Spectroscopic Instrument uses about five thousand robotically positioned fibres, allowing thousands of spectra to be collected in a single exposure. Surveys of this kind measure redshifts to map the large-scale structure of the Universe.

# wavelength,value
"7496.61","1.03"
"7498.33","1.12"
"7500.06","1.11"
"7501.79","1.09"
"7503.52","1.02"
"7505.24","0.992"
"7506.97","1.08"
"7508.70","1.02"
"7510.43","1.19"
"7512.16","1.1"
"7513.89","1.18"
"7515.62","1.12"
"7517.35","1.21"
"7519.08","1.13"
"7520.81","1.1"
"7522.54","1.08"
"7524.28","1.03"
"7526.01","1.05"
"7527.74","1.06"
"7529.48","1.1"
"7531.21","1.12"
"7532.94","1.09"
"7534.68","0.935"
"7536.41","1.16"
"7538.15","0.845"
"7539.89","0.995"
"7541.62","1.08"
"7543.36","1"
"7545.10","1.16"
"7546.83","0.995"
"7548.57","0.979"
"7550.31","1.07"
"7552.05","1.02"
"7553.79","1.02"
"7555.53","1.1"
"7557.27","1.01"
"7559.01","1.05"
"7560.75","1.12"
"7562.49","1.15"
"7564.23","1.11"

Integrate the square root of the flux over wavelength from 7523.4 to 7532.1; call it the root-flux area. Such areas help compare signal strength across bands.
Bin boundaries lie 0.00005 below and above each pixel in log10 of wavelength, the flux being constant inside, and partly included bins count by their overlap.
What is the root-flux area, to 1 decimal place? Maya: 9.0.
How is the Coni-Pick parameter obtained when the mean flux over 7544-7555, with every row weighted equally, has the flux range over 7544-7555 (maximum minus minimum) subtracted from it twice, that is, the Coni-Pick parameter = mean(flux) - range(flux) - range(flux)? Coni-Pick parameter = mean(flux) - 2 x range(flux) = 0.679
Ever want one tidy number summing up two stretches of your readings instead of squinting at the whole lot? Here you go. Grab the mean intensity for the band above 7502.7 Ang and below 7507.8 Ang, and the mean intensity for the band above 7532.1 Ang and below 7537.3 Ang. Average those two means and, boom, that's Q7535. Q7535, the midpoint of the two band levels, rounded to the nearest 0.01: 1.05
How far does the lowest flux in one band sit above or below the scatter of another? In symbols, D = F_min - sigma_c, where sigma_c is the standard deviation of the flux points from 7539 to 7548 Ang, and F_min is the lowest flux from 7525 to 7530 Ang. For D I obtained 0.98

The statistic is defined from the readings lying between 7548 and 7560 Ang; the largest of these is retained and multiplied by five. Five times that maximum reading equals 5.50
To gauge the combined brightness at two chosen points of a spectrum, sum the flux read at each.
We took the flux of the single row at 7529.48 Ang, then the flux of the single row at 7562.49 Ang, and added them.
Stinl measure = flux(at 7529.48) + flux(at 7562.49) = 2.25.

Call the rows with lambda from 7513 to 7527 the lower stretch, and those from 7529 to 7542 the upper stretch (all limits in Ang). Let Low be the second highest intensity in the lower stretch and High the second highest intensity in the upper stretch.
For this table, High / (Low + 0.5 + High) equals 0.400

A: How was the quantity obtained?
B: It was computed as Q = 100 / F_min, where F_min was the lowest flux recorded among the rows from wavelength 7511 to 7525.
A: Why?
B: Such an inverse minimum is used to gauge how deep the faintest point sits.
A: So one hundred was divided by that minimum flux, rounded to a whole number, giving 97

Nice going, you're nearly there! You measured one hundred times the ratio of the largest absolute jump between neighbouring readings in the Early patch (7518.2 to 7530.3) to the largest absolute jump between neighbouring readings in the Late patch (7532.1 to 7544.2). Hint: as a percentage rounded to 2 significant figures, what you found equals 16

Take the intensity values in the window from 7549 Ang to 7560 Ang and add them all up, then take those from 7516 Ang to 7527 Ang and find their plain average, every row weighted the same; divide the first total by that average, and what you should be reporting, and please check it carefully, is 5.70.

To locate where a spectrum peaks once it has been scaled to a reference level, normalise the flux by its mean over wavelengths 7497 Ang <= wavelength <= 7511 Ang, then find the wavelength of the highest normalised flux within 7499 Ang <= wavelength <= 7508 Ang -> 7500.06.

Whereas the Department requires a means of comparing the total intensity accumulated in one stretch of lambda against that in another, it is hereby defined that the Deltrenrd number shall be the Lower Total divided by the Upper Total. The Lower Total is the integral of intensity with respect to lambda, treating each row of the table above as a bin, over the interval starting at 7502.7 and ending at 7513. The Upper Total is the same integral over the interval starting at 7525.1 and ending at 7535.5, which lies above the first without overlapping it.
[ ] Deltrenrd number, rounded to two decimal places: 1.00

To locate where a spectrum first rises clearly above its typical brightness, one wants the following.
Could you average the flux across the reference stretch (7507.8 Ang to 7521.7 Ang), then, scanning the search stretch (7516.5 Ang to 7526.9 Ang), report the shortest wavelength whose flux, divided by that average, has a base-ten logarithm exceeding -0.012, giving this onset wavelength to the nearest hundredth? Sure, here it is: 7517.35 Ang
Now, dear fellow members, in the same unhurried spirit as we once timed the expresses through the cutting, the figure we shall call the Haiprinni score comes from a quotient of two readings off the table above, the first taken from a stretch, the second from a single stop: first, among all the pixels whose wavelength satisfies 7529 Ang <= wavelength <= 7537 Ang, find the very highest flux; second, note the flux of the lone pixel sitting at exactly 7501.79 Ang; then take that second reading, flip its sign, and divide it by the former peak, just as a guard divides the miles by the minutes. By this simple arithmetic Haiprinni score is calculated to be -0.94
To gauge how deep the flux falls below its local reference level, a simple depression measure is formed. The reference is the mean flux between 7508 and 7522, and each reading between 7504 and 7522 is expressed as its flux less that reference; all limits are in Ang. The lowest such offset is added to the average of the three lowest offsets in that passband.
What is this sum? -0.24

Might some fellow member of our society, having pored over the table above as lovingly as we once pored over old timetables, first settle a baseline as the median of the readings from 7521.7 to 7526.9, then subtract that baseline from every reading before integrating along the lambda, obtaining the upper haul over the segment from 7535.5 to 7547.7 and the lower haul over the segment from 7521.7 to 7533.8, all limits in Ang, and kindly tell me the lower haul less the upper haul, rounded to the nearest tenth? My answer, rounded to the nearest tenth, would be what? 0.5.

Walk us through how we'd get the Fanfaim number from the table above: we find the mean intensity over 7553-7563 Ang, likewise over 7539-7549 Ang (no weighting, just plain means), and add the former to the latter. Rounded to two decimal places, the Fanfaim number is 2.11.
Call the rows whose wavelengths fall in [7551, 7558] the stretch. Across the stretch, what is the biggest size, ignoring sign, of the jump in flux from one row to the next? 0.090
